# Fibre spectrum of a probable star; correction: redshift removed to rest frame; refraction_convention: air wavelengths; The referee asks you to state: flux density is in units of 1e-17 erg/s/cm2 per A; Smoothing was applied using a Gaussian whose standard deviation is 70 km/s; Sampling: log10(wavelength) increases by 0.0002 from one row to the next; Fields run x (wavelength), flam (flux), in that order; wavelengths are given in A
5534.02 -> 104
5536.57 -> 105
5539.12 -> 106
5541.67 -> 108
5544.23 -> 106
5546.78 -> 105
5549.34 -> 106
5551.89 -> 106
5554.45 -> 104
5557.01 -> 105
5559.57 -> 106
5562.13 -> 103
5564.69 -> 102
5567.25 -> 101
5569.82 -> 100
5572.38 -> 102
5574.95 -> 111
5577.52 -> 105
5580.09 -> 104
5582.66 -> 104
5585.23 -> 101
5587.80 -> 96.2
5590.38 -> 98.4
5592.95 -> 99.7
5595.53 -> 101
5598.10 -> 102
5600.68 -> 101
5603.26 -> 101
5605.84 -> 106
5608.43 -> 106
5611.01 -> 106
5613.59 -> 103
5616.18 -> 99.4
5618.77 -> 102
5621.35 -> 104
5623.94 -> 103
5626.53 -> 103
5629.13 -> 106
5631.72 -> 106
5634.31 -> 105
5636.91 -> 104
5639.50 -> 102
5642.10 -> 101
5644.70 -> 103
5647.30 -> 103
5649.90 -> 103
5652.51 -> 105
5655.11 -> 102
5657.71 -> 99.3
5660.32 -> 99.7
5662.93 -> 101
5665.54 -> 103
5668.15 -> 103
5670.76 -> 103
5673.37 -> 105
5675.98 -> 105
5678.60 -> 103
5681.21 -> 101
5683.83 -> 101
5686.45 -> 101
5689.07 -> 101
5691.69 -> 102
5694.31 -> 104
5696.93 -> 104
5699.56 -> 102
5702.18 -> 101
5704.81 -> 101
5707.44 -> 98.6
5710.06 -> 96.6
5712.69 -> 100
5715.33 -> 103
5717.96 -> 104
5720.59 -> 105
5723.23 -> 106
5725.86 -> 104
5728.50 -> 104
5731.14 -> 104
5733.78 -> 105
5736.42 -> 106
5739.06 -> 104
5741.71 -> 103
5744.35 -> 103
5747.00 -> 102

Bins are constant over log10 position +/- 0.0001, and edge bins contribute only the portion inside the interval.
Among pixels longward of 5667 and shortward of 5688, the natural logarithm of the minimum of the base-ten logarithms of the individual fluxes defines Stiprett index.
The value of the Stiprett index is 0.695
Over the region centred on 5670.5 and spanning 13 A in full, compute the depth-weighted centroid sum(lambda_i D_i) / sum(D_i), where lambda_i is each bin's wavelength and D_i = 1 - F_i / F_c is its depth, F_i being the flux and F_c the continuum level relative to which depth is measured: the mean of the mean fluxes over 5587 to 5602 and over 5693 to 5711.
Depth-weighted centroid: 5671.7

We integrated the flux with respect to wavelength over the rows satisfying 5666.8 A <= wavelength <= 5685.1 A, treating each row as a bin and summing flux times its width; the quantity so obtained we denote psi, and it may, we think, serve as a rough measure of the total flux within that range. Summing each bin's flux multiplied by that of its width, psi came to 1885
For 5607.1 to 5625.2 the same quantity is 1871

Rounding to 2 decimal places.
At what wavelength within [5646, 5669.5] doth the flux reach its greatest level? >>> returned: 5652.51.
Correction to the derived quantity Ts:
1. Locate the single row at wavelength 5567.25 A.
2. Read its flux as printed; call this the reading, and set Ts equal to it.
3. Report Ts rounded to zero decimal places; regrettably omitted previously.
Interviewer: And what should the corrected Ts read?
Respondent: 101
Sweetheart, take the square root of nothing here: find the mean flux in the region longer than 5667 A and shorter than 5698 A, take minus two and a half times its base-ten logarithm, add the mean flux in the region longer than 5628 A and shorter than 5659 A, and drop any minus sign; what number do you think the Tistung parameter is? 98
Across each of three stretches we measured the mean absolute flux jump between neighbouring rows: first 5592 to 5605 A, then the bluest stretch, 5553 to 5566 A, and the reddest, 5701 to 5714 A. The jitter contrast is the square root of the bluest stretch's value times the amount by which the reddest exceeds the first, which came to 1.30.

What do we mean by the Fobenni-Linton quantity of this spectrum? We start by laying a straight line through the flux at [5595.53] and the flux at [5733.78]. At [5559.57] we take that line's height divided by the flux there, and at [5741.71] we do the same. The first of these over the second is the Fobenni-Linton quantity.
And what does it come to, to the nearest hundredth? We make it 0.92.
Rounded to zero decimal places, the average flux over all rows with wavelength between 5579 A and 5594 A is 101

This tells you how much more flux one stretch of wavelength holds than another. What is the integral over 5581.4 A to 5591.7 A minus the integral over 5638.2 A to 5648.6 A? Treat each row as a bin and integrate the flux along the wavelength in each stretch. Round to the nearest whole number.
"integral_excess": -35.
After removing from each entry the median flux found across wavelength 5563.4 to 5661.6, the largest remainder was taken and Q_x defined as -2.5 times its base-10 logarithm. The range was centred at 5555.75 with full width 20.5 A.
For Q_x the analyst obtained -1.36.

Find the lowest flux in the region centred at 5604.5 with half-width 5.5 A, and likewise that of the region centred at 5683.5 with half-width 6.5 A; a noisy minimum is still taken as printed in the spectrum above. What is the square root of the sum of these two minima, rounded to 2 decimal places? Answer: 14.21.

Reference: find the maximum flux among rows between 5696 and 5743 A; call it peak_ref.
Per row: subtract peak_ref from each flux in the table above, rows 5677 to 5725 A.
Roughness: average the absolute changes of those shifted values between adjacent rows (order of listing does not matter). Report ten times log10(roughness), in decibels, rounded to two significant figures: 1.1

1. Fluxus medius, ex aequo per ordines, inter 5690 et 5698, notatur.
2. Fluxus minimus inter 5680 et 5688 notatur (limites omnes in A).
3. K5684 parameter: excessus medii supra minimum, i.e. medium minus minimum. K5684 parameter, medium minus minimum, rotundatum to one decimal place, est 2.3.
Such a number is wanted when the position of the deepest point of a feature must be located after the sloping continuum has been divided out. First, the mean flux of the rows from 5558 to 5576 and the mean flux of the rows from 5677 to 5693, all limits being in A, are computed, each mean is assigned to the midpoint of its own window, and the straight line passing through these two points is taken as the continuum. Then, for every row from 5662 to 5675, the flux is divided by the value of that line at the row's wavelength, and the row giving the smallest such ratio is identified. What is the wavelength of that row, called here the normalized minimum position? 5662.93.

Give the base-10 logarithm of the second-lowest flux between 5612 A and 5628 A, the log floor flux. 2.009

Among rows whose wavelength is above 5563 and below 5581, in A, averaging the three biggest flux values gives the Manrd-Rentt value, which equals 107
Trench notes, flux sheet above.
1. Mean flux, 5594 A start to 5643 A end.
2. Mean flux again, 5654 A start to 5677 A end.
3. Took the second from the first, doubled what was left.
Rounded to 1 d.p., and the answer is 1.8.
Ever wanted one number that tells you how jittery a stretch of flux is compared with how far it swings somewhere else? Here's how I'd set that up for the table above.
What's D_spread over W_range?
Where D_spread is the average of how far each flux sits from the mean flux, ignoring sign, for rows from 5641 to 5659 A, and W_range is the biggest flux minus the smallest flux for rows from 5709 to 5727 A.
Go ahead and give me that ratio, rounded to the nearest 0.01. 0.14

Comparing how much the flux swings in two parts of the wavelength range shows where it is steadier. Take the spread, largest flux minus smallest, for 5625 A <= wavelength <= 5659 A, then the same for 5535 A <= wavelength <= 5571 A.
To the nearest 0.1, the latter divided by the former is 1.2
